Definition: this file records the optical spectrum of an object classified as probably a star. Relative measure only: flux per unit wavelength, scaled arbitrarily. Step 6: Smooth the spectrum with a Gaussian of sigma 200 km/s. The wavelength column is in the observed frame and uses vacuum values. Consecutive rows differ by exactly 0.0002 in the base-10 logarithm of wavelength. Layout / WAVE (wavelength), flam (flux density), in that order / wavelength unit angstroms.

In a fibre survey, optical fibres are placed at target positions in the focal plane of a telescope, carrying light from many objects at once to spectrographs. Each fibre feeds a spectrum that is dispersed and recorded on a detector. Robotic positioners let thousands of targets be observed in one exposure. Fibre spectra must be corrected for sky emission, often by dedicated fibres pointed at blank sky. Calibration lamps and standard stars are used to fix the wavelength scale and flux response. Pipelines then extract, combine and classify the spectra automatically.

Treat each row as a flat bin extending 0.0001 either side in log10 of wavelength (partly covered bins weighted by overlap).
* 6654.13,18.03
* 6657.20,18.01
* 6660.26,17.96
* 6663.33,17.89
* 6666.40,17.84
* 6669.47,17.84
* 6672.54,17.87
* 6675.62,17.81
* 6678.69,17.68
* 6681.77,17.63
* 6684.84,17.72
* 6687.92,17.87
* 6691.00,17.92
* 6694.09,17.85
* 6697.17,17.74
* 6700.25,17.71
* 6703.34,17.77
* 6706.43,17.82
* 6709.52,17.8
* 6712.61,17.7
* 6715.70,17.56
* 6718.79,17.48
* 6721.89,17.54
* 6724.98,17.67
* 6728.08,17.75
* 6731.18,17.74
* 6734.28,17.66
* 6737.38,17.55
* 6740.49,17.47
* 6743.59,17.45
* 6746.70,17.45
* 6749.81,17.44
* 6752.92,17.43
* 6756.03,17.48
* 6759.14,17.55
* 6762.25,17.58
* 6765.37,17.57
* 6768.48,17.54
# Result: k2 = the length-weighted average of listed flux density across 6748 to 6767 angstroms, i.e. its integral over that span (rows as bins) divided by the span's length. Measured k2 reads 17.5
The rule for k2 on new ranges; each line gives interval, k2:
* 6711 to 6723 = 17.6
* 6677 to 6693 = 17.8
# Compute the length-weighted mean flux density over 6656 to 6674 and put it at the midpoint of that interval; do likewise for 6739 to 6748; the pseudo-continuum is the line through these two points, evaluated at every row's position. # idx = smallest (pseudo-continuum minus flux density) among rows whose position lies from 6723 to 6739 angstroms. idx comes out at -0.21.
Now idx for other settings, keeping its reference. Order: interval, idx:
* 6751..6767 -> -0.24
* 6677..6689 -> -0.09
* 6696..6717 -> -0.15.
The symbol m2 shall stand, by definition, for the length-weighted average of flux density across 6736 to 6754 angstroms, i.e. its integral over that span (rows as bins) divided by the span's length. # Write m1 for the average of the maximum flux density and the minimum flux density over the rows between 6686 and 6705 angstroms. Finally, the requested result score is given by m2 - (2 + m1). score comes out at -2.36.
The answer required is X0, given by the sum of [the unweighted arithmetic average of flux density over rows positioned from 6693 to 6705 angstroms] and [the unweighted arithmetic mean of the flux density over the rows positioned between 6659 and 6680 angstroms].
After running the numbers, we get 35.6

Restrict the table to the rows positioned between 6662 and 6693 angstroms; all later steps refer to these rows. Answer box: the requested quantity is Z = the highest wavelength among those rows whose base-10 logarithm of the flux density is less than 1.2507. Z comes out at 6684.84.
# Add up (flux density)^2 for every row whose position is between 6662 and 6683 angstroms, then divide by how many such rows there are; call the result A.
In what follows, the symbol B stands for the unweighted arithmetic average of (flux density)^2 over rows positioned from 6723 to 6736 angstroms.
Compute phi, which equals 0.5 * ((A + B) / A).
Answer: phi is 0.99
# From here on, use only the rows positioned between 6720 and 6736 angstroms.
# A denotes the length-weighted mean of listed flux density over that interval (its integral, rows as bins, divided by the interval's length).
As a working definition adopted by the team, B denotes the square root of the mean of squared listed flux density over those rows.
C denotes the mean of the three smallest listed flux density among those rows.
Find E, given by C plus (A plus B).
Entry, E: 53.0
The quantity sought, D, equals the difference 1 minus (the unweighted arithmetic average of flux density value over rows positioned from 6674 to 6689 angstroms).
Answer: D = -16.7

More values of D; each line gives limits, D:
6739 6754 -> -16.4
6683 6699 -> -16.8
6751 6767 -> -16.5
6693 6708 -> -16.8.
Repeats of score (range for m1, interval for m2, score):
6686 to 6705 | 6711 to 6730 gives -2.19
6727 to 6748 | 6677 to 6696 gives -1.82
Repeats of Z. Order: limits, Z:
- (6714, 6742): 6740.49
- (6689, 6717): 6715.70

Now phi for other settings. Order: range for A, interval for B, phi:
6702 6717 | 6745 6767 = 0.99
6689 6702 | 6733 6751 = 0.98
